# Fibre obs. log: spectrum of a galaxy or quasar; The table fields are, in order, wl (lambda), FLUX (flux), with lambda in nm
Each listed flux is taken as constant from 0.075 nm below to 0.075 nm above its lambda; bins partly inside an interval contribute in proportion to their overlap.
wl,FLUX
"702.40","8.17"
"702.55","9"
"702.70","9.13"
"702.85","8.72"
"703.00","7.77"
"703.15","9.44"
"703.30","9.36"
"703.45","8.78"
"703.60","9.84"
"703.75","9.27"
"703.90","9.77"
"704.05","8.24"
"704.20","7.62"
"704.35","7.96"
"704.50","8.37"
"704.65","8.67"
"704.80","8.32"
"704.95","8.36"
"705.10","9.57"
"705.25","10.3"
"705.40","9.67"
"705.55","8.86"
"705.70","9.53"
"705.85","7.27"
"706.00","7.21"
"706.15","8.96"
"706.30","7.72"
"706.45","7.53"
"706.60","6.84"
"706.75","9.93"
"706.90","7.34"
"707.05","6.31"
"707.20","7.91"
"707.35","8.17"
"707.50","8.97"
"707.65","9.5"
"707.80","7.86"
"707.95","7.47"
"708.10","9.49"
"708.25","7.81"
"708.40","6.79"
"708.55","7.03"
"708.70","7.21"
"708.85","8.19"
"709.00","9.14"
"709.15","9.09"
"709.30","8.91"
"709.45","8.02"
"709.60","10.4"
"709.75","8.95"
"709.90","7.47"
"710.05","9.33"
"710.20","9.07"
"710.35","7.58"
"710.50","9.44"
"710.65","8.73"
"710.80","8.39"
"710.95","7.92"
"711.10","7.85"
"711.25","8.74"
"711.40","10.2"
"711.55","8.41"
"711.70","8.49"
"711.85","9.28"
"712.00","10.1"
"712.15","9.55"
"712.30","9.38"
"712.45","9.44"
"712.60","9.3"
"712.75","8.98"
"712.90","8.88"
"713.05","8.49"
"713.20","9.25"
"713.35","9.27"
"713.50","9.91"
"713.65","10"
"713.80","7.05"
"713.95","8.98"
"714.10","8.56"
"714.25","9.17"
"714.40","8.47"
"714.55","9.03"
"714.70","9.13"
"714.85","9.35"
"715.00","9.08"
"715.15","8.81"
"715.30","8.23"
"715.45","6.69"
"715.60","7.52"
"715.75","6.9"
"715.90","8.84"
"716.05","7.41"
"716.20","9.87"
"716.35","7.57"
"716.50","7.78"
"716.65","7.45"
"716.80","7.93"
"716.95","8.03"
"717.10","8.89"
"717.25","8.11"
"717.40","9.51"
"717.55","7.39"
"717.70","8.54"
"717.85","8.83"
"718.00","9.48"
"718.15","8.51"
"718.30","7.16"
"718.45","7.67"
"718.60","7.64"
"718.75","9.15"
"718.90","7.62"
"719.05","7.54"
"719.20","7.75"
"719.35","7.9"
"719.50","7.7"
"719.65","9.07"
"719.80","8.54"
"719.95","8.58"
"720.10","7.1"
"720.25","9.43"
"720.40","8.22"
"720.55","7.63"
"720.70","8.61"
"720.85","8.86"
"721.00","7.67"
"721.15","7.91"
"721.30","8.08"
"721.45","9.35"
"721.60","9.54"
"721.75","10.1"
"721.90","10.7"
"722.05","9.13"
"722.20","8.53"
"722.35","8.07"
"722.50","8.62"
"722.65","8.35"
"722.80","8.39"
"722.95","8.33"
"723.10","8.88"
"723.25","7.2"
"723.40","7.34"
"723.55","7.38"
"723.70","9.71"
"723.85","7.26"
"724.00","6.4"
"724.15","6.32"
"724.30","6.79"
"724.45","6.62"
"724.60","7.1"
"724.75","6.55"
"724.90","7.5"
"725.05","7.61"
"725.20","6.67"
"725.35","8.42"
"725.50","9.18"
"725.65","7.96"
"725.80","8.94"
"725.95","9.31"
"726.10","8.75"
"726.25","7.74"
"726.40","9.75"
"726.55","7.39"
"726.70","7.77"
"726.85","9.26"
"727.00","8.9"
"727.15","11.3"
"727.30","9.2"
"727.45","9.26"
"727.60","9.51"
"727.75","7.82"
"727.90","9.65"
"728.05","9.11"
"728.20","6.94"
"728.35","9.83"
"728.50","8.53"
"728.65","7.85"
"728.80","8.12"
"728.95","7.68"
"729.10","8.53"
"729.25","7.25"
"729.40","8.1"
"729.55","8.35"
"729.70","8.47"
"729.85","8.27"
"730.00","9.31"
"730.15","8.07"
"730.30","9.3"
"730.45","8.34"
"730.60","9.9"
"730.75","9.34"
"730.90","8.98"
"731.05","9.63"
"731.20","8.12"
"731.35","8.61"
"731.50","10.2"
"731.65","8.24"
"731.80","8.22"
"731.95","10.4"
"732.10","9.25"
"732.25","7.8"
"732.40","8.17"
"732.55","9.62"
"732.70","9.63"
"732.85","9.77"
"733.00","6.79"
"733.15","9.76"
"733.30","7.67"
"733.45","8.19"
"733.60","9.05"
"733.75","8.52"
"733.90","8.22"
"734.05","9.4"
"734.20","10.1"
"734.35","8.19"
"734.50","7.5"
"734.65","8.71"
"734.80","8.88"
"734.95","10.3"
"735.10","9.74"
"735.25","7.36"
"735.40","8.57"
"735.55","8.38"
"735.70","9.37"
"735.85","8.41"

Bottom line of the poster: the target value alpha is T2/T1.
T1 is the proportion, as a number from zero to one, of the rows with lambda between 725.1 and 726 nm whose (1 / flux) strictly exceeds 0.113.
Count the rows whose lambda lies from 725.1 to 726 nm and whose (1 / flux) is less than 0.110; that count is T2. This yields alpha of 4.0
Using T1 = 0.50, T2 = 2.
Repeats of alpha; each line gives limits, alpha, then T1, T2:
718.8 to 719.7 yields 0.0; 0.83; 0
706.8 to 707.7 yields 1.5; 0.67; 1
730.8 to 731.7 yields 4.0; 0.50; 2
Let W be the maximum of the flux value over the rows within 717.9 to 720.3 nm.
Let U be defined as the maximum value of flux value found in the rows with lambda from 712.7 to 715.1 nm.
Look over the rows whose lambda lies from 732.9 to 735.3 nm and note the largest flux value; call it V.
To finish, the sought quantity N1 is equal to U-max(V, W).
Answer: -0.3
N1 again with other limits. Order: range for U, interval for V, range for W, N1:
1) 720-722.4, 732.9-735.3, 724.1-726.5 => 0.4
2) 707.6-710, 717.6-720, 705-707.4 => 0.1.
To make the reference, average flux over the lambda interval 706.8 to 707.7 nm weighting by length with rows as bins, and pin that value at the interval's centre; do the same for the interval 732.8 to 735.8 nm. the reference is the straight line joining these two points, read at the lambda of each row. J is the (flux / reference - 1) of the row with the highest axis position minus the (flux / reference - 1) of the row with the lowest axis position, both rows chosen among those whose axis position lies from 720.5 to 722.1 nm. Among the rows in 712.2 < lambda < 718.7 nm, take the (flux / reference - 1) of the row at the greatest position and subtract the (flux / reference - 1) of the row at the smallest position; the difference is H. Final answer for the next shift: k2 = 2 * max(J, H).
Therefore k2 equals 0.3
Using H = -0.23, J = 0.17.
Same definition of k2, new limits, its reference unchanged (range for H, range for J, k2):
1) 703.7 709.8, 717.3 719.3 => -0.1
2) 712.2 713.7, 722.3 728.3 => 0.1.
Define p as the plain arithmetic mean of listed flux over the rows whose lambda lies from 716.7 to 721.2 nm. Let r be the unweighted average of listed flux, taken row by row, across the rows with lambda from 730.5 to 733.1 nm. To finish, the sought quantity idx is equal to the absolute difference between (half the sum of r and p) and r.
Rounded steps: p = 8.2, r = 9.0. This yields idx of 0.37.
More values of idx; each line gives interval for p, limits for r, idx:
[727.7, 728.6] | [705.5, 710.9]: 0.18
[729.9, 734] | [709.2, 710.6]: 0.03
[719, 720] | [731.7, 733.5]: 0.31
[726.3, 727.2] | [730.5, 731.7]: 0.03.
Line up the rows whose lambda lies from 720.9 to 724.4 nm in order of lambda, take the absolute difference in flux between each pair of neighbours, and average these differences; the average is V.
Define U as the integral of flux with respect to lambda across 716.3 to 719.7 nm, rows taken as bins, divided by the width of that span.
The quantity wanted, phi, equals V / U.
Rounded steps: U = 8.1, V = 0.69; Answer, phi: 0.085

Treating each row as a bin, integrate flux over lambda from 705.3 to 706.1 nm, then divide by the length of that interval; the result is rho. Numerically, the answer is 8.6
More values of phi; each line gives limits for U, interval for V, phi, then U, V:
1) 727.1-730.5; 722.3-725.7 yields 0.087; 8.6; 0.75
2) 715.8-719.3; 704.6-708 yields 0.125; 8.2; 1.03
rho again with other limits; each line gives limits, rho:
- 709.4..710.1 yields 8.8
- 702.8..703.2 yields 8.6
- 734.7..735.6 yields 8.9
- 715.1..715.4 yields 8.3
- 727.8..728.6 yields 8.8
